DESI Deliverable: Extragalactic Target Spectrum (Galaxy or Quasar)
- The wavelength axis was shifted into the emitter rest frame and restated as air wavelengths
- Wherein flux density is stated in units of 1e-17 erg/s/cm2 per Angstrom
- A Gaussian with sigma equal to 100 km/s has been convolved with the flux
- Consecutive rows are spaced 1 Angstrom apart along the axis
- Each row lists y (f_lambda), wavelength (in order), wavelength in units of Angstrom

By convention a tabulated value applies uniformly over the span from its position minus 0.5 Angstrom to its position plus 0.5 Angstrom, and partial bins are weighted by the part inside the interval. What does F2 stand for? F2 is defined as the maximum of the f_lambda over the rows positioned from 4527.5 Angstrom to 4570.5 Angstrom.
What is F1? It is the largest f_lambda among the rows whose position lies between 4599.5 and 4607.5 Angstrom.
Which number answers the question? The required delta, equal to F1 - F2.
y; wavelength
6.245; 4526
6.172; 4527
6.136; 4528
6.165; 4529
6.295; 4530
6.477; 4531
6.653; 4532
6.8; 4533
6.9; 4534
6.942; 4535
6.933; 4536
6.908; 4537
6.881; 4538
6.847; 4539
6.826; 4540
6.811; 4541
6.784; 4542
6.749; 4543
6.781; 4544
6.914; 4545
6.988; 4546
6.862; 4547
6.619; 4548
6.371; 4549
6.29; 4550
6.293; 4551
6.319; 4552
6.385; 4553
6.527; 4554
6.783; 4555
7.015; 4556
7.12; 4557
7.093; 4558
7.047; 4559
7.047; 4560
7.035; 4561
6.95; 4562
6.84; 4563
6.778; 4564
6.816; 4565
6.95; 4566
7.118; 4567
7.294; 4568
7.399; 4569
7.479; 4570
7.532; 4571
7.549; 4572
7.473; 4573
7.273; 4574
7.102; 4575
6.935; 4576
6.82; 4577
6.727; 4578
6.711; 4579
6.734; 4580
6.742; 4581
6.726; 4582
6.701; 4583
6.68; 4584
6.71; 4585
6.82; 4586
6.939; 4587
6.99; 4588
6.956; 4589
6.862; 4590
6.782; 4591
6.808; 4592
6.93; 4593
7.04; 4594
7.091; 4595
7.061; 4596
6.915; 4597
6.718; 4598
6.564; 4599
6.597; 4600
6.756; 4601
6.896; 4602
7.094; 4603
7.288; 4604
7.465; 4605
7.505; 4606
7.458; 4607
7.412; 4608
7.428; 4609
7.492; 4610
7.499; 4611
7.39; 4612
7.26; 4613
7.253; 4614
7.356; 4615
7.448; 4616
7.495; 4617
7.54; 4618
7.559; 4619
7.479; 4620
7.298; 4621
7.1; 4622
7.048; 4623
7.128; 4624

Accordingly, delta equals 0.03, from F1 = 7.505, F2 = 7.479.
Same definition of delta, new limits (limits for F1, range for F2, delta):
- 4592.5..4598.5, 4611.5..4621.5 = -0.47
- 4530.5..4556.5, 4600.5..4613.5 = -0.49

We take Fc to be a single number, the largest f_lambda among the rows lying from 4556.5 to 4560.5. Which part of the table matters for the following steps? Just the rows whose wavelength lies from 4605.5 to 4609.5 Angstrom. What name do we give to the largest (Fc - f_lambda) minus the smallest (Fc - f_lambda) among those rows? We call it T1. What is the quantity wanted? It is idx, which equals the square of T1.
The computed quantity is 0.009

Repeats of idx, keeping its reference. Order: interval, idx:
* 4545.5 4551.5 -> 0.487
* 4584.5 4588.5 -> 0.078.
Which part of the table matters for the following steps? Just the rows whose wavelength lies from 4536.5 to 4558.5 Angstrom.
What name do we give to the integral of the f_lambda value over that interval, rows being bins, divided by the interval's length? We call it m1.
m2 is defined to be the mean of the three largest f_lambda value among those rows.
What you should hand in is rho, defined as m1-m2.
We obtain -0.34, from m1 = 6.73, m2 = 7.08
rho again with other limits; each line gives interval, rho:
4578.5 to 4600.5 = -0.24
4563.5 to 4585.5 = -0.51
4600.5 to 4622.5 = -0.20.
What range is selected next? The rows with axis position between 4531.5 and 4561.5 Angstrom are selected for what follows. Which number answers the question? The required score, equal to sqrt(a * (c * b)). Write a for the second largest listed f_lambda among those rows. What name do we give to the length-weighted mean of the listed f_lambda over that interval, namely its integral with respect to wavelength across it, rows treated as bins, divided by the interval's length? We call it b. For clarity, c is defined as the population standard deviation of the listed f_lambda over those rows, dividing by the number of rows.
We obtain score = 3.4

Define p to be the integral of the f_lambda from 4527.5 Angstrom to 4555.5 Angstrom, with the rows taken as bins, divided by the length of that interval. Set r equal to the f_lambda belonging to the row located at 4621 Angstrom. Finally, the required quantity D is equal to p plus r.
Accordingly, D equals 13.9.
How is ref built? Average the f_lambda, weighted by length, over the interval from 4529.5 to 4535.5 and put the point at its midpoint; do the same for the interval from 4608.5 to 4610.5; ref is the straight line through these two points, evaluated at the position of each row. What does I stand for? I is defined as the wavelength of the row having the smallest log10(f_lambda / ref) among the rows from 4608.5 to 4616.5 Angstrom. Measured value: 4614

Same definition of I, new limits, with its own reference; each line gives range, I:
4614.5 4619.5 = 4615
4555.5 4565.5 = 4564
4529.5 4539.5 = 4530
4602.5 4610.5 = 4603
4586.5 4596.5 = 4591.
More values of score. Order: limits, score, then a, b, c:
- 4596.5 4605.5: 3.8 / 7.288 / 6.92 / 0.29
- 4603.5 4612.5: 1.9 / 7.499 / 7.44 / 0.06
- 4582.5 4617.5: 4.0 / 7.499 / 7.08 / 0.30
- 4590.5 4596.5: 2.4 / 7.061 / 6.95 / 0.12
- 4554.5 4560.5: 2.3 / 7.093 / 7.02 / 0.11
